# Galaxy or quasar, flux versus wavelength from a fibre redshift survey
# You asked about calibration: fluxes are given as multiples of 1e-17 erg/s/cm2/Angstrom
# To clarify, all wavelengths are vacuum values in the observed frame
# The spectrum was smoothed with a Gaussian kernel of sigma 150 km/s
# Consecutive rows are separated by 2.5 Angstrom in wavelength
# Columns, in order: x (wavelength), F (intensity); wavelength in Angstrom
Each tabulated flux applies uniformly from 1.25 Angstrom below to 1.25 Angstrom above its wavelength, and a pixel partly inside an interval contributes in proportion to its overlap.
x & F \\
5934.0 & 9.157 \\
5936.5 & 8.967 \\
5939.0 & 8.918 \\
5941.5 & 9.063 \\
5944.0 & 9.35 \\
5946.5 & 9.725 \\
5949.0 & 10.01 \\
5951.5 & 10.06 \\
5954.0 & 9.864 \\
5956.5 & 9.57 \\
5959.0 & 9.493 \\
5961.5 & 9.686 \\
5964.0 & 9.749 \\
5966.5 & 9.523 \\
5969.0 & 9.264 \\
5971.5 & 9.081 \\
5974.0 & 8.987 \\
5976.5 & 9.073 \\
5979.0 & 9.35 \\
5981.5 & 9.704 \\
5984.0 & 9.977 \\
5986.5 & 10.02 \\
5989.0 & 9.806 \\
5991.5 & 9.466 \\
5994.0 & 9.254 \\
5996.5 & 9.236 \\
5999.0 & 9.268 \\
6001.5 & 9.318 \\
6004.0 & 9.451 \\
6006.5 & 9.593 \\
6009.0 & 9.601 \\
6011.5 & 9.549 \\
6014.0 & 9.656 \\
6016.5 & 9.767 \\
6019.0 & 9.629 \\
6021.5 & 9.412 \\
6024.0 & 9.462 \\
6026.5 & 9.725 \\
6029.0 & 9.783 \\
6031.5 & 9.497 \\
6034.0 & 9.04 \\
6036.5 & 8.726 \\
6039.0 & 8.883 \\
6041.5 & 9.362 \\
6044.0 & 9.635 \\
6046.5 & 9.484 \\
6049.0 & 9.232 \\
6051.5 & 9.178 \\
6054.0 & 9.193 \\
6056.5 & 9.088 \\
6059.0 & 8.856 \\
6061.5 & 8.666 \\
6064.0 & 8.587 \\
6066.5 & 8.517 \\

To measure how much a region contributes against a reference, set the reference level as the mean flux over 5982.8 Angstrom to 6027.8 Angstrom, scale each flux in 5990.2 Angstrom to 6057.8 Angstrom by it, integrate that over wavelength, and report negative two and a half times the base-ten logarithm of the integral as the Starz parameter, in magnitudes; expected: -4.6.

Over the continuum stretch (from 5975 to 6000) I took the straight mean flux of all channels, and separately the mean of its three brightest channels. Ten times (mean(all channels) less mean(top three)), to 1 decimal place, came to -4.2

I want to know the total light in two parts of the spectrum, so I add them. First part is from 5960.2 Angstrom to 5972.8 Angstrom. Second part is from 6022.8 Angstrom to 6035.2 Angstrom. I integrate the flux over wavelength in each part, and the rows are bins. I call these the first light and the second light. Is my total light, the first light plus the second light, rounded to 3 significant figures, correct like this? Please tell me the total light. 237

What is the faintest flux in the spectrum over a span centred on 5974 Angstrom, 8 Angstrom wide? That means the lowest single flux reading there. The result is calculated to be 8.987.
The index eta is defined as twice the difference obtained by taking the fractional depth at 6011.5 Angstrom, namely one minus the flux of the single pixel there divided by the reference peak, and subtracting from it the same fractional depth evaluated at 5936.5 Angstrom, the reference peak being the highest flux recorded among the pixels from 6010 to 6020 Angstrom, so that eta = -0.12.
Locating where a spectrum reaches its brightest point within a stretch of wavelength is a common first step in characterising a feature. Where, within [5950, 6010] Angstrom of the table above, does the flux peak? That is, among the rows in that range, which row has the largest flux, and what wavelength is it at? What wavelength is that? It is 5951.5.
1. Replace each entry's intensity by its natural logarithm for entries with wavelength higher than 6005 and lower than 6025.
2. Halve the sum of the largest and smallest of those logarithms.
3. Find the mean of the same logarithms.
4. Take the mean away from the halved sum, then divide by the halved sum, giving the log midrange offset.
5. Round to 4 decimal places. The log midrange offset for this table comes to 0.0002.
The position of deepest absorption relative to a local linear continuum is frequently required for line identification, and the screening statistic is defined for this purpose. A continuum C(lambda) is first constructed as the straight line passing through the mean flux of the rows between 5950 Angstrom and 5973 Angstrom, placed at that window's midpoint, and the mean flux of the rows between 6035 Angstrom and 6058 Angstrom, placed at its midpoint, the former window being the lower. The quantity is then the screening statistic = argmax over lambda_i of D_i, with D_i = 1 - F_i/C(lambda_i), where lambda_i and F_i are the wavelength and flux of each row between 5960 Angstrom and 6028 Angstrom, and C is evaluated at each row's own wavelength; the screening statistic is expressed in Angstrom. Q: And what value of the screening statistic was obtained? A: 5974.0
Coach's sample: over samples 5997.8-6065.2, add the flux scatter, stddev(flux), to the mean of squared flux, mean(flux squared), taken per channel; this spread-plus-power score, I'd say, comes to 87.3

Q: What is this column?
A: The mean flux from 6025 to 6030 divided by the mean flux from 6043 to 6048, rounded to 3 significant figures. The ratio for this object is 1.02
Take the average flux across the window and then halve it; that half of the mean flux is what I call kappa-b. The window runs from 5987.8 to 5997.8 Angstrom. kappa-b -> 4.72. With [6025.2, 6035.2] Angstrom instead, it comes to 4.76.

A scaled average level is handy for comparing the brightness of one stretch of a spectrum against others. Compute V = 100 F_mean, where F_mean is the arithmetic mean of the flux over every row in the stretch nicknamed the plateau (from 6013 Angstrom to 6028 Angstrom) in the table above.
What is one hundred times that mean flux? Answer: 961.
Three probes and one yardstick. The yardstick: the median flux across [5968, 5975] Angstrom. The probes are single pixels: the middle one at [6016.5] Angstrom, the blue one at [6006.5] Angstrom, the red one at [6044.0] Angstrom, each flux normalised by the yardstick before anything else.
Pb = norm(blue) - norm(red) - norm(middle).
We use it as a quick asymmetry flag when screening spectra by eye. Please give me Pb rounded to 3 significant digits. -1.08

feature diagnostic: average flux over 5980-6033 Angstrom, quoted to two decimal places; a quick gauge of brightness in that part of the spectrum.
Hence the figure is 9.58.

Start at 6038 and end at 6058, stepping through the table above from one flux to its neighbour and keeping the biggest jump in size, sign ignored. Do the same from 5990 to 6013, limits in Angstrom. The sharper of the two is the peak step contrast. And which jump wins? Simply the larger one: 0.48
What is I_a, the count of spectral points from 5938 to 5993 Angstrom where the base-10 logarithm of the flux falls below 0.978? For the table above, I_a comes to 10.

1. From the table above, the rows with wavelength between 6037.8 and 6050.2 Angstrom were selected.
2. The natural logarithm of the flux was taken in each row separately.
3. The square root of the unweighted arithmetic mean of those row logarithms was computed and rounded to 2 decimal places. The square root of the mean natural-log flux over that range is 1.49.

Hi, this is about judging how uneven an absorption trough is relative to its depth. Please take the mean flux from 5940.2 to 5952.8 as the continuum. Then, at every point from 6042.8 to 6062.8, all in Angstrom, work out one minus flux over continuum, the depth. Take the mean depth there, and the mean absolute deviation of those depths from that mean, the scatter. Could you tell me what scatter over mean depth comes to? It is 0.47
